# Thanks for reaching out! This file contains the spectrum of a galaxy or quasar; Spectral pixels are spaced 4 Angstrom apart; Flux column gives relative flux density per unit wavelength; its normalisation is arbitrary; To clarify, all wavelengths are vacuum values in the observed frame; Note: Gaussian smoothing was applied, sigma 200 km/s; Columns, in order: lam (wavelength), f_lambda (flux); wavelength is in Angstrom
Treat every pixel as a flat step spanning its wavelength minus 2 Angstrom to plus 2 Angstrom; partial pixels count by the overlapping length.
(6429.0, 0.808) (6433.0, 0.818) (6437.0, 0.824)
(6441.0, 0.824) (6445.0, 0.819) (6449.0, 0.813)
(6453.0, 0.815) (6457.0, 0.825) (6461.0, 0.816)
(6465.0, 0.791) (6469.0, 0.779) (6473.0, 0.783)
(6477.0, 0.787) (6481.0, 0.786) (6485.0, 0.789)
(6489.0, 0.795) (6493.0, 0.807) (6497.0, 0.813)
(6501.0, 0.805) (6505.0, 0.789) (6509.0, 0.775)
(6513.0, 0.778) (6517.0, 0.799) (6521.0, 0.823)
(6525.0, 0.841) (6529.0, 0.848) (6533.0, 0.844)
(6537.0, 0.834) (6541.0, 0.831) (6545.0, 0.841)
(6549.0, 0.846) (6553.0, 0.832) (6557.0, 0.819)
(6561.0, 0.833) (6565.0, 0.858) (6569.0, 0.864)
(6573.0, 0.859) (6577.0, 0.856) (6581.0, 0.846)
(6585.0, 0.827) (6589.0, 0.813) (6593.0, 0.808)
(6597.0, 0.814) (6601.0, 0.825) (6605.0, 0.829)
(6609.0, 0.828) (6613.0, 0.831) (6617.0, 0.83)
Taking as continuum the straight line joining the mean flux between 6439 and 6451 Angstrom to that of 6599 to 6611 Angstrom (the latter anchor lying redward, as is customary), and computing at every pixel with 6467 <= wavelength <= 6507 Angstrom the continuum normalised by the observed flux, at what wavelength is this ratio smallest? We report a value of 6497.0 Angstrom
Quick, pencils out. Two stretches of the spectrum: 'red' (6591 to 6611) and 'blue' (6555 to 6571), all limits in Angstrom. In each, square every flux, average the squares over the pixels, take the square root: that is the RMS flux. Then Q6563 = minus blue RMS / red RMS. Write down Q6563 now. -1.03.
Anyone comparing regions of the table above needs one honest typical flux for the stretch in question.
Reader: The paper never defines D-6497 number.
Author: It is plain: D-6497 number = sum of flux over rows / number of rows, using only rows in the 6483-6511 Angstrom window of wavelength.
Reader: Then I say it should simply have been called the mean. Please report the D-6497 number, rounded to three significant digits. 0.796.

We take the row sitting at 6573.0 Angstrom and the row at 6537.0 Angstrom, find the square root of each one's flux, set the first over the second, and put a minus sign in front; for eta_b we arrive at -1.015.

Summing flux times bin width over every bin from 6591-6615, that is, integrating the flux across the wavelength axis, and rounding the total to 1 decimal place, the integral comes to 19.7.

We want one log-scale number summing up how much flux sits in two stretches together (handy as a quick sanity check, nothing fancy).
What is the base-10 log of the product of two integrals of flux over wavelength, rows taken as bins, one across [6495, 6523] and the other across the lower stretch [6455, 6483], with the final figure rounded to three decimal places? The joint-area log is 2.697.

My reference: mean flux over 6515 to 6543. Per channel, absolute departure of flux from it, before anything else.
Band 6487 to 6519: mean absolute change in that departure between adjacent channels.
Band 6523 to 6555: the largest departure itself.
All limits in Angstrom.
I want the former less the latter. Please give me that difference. -0.005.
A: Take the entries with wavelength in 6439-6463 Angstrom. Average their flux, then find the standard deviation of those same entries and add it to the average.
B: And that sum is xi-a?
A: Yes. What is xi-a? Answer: 0.82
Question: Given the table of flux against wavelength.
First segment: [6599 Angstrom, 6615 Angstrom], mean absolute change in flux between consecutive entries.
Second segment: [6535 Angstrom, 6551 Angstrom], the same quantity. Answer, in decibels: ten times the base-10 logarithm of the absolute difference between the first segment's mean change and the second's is -24.8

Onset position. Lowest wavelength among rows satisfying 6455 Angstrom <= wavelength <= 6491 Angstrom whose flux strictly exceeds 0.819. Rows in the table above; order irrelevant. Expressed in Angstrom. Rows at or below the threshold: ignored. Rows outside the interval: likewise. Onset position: 6457.0 Angstrom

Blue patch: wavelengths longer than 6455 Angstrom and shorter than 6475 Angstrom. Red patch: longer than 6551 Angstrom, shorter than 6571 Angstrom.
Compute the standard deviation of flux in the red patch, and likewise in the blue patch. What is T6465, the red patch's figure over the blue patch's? 0.9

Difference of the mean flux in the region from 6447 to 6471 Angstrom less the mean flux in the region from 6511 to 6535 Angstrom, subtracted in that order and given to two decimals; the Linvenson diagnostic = -0.02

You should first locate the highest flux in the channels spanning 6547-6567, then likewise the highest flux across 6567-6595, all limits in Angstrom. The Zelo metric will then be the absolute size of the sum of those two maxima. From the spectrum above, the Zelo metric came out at 1.72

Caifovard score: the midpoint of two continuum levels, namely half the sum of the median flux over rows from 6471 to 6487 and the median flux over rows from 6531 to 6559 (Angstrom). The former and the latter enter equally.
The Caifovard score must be 0.810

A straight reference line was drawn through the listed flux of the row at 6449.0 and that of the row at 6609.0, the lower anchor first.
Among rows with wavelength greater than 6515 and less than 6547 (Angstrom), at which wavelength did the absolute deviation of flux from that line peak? 6529.0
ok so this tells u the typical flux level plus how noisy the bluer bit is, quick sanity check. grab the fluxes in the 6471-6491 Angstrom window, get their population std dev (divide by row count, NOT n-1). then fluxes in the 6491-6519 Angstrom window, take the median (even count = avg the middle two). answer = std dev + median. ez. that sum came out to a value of 0.803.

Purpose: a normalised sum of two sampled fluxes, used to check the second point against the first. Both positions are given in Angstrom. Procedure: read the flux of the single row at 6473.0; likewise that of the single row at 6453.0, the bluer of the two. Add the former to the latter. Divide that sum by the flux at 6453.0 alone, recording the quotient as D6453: 1.96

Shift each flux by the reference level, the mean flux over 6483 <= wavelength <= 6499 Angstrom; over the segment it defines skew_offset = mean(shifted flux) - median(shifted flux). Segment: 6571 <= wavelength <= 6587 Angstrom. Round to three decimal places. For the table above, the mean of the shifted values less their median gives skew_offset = -0.004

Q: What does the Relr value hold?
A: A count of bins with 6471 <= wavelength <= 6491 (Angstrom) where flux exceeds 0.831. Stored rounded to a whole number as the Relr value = 0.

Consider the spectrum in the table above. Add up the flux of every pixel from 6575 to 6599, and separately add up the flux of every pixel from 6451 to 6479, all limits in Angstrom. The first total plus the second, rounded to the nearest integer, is 11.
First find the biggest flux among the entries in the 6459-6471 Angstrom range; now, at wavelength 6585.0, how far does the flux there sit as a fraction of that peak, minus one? 0.013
